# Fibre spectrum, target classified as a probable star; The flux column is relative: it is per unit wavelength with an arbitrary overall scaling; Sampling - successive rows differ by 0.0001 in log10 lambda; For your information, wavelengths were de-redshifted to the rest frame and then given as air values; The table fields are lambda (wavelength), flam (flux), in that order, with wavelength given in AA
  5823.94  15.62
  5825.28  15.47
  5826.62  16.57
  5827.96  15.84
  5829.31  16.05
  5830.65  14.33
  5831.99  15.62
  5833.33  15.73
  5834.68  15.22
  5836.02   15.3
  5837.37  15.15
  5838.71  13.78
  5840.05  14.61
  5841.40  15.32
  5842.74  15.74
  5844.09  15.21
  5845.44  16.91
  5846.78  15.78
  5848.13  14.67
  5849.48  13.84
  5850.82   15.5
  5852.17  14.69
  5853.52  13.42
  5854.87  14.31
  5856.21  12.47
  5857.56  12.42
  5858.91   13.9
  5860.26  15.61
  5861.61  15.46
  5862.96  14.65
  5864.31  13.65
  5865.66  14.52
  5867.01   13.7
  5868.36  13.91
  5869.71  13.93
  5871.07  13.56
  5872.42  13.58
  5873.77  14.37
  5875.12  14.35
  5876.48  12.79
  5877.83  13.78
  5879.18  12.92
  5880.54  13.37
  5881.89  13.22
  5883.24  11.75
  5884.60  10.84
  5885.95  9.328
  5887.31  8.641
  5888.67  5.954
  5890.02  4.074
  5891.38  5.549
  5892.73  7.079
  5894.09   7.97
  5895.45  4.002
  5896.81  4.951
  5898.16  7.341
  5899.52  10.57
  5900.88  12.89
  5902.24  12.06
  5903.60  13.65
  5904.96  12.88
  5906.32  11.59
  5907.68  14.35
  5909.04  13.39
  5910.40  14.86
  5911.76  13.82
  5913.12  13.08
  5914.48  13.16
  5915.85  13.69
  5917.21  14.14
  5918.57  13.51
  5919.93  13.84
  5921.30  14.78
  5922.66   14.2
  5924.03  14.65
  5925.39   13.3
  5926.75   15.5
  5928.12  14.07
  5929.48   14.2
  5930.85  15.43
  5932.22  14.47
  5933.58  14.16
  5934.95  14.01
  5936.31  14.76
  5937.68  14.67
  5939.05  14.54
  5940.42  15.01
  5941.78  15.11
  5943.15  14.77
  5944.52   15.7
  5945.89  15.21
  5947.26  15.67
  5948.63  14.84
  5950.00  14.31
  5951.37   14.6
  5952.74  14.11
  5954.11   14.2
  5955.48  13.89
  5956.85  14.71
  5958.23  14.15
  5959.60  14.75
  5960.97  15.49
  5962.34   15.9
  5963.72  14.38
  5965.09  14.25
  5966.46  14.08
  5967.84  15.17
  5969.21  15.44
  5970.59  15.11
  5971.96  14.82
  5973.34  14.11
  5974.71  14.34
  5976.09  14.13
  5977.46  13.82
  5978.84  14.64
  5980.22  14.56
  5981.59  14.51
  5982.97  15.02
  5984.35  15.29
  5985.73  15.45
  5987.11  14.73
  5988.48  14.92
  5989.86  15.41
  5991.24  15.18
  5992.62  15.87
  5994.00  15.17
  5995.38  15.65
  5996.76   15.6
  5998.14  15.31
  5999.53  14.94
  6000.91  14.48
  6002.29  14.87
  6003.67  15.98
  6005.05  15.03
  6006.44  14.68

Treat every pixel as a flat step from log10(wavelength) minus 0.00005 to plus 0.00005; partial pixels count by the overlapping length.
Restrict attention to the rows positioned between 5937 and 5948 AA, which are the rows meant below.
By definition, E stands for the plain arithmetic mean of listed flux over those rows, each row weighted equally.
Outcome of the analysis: 15.1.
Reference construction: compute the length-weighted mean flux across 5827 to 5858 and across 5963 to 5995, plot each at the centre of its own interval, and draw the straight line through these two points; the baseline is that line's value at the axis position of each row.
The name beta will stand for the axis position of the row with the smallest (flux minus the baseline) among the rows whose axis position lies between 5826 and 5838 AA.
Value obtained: 5830.65 AA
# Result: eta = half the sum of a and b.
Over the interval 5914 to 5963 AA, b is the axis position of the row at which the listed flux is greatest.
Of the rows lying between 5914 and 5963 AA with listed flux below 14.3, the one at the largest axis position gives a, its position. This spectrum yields 5960.3 AA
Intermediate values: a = 5958.23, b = 5962.34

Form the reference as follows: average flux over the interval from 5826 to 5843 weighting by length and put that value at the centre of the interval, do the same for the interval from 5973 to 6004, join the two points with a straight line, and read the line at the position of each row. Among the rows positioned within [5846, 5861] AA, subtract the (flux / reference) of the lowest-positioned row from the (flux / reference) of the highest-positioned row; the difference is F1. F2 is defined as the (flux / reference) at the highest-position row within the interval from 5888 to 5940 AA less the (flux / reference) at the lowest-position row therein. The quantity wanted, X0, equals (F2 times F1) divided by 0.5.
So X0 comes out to -0.010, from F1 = -0.01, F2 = 0.57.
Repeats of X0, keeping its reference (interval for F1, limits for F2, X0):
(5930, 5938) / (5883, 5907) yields 0.001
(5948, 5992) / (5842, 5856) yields -0.005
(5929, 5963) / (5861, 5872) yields -0.029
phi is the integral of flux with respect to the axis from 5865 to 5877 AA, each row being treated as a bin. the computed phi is 166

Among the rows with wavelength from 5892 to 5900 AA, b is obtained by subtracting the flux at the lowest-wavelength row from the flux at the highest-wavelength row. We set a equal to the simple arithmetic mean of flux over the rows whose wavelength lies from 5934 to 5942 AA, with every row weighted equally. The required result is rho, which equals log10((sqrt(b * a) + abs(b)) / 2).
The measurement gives 0.7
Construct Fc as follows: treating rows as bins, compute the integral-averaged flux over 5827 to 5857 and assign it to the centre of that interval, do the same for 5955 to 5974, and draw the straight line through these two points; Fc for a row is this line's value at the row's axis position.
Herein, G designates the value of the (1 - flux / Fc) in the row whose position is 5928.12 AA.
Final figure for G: 0.05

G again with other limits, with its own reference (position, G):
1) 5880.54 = 0.10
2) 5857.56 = 0.17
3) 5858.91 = 0.07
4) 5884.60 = 0.27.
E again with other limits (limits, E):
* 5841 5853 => 15.3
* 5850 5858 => 13.8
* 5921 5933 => 14.5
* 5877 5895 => 9.6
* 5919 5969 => 14.6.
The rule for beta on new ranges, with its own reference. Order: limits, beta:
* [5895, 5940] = 5895.45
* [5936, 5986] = 5977.46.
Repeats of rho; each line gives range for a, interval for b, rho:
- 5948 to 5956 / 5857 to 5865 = 0.4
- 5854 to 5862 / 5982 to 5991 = 0.1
